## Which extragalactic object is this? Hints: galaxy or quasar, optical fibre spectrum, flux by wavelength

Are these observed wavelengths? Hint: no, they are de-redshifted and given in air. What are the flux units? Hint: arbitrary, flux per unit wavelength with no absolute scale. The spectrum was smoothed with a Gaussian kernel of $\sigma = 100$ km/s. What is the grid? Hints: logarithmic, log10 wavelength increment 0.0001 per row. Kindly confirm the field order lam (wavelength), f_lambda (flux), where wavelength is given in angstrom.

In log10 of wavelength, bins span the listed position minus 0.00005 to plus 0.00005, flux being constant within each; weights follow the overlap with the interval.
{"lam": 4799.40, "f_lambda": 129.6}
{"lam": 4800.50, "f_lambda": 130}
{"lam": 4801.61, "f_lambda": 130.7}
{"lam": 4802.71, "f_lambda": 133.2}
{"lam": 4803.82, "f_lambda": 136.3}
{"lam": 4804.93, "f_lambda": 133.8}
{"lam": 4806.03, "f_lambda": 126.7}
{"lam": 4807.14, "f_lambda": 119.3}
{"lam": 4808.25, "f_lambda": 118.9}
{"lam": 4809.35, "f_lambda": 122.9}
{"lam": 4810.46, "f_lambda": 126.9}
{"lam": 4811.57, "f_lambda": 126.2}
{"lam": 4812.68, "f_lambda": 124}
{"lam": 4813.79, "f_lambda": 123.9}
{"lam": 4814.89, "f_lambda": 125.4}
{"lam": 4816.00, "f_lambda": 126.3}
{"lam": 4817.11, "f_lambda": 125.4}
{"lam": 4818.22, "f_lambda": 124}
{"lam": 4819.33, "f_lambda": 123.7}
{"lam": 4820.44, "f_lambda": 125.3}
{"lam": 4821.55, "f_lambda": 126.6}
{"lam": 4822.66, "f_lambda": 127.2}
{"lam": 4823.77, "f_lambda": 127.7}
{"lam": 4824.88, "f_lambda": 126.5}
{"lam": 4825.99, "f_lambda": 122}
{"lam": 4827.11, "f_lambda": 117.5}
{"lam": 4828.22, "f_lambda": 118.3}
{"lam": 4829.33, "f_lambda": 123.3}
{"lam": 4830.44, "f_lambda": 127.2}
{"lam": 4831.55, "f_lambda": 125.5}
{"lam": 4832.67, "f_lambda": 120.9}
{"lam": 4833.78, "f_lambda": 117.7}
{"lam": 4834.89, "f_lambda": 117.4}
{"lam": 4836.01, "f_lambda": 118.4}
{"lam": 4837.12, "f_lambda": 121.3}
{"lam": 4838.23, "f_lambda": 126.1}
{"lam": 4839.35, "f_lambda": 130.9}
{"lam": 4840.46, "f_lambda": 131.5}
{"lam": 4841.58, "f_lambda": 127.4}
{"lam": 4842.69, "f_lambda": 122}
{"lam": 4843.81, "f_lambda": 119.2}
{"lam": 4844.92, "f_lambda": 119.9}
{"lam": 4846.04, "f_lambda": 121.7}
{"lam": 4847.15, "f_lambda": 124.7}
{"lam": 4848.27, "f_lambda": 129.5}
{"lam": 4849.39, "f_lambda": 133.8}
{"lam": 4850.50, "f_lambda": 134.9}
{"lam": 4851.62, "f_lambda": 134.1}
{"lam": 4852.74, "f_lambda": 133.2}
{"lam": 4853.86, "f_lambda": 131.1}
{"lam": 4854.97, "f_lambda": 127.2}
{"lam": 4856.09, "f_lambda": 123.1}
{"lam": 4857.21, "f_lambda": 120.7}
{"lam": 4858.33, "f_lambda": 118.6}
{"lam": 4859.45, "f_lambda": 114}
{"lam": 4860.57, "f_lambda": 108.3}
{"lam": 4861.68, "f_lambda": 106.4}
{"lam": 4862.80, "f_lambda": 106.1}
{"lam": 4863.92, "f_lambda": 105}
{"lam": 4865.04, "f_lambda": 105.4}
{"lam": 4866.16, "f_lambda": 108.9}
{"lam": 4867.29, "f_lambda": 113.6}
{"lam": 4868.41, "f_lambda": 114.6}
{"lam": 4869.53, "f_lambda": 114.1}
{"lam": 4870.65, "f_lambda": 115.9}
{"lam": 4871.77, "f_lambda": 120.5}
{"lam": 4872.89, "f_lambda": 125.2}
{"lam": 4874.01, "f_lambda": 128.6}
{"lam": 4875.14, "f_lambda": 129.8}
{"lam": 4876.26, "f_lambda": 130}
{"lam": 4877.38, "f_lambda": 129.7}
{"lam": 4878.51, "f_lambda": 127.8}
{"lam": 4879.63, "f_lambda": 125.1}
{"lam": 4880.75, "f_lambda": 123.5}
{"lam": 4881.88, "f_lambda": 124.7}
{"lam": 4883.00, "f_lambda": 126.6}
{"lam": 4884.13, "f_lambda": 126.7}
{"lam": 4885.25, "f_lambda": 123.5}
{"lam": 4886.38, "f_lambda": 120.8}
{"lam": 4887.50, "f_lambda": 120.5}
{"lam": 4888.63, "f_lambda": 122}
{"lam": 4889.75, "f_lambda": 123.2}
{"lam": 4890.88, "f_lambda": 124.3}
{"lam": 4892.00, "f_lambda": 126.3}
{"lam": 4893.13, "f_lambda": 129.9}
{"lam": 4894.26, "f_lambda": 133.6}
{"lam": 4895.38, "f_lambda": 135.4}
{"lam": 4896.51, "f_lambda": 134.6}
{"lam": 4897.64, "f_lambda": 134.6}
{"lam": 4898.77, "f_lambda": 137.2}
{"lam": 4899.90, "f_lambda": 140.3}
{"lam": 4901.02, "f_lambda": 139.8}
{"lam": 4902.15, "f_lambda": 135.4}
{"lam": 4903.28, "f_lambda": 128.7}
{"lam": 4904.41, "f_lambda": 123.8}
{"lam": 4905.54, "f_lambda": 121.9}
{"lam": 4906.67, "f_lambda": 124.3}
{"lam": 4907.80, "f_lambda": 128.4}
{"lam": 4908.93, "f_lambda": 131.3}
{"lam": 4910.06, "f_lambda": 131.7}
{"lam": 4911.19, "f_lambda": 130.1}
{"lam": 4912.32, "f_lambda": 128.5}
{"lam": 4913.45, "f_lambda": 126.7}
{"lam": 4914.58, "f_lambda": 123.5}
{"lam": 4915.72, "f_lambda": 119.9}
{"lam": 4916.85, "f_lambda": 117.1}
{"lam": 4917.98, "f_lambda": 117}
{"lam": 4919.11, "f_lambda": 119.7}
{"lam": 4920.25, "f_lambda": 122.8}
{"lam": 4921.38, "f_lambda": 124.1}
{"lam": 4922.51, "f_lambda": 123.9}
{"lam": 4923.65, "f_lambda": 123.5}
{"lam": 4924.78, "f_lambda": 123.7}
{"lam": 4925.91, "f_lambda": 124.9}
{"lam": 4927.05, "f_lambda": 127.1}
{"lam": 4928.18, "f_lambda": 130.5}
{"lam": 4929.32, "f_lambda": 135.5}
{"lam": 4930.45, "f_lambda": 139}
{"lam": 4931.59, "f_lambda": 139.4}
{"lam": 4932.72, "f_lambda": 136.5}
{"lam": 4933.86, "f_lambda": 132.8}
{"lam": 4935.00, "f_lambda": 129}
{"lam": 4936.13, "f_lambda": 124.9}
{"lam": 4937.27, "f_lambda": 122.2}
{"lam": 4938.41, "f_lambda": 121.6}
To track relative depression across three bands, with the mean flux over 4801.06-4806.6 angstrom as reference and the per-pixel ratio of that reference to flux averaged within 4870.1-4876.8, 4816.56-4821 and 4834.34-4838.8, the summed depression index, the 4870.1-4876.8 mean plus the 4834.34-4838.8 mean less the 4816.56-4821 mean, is 1.09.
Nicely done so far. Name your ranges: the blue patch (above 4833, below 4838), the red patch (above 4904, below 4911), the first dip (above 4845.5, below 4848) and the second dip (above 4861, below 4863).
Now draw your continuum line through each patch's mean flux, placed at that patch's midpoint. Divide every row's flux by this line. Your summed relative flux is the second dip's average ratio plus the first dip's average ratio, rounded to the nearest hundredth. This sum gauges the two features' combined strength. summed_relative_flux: 1.90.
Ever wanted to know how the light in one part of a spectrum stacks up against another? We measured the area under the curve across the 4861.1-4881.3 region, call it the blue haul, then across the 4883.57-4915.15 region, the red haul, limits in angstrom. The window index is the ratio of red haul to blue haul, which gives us 1.7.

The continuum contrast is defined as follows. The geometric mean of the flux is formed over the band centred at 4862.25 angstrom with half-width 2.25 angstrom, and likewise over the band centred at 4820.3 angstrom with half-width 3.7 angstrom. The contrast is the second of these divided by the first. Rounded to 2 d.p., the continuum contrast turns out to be 1.18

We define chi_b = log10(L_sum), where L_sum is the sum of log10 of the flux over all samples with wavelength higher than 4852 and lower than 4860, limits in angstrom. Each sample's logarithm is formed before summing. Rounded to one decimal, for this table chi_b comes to 1.2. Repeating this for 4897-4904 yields 1.1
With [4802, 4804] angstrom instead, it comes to 0.6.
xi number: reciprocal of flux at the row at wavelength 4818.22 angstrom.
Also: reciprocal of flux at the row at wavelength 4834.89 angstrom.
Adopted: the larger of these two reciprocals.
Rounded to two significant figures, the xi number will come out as 0.0085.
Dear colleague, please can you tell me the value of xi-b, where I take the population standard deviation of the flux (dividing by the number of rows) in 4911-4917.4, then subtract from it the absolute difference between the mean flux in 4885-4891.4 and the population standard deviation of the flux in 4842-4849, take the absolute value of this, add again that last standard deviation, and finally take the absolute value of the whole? 118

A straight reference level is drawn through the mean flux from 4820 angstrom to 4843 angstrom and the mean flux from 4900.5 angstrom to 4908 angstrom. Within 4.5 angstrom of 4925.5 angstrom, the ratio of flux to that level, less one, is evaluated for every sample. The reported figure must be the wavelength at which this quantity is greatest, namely 4929.32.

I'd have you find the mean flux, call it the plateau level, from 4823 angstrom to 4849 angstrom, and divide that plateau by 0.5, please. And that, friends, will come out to 247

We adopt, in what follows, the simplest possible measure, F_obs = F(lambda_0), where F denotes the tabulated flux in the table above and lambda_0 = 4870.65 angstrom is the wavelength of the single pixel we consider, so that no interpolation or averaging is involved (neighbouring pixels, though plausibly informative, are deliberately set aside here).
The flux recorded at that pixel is 115.9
